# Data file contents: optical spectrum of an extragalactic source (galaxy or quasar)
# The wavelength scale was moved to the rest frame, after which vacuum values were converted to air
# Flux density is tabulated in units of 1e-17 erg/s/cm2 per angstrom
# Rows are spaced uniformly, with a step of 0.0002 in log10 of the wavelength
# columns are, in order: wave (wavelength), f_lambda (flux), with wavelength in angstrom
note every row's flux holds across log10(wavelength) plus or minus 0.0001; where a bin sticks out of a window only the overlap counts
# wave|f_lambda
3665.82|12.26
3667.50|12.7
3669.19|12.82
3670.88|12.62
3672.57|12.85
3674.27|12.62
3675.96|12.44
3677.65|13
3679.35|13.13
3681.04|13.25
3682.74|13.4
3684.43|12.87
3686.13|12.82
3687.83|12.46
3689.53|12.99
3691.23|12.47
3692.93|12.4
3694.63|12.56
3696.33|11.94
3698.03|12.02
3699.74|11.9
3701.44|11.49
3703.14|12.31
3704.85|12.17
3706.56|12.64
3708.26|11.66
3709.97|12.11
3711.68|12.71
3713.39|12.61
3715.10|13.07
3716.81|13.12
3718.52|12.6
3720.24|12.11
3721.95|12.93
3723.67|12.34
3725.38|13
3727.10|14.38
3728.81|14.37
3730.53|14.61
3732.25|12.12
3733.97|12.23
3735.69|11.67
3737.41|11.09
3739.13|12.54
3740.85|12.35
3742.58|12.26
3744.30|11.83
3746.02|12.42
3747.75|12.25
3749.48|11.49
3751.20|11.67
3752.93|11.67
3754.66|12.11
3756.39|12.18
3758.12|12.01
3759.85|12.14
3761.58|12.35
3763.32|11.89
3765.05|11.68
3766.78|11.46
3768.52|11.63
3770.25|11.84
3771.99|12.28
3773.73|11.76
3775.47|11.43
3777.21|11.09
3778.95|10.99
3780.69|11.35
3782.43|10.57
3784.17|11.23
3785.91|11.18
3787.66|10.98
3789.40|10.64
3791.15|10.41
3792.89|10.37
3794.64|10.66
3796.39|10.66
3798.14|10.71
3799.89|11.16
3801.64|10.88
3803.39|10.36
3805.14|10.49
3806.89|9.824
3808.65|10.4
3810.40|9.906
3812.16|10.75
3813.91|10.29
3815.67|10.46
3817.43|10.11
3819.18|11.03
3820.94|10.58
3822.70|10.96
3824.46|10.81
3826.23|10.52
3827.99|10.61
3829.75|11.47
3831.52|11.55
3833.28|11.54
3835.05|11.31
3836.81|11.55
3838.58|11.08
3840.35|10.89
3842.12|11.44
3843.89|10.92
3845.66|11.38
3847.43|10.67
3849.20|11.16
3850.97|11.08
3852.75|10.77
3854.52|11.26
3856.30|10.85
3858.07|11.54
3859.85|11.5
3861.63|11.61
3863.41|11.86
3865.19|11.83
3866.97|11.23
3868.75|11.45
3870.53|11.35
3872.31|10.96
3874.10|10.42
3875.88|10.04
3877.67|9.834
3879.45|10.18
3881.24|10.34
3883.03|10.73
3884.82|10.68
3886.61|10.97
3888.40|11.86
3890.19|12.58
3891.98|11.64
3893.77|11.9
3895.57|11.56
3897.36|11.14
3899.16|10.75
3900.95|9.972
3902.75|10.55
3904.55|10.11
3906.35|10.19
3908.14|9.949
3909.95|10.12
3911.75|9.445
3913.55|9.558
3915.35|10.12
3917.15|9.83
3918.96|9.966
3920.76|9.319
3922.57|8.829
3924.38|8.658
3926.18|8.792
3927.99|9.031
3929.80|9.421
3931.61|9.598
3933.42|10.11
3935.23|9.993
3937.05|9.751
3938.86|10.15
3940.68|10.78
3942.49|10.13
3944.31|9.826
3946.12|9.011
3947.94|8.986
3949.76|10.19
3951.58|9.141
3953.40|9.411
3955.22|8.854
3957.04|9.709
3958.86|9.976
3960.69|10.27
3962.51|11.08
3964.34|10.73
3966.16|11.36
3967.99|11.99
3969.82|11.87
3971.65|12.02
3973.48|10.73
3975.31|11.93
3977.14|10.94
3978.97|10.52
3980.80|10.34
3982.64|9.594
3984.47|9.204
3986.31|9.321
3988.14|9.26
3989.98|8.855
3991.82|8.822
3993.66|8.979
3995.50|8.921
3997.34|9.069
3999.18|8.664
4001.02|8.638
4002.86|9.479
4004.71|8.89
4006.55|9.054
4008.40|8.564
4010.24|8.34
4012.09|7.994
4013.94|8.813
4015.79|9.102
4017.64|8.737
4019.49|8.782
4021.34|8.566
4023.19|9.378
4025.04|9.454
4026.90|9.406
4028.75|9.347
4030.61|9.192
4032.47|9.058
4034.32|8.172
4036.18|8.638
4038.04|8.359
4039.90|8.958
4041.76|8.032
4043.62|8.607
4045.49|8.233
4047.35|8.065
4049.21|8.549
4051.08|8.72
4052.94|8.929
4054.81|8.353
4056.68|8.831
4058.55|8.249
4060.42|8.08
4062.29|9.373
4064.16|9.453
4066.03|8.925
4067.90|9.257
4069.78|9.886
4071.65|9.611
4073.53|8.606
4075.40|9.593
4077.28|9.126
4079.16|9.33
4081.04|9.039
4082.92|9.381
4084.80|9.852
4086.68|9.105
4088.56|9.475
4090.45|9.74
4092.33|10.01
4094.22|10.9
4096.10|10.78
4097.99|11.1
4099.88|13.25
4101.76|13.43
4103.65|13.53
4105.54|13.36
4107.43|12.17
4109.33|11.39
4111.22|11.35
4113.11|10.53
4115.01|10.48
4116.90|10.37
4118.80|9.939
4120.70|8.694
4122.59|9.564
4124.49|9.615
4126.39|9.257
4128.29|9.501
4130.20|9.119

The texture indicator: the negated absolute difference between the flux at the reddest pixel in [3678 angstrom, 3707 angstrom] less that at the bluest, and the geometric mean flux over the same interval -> -13.0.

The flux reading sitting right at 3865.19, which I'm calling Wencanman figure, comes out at 11.83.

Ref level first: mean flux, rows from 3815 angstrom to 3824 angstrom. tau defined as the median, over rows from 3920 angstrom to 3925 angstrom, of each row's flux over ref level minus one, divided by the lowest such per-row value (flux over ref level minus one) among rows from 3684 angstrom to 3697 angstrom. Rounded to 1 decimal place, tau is -1.4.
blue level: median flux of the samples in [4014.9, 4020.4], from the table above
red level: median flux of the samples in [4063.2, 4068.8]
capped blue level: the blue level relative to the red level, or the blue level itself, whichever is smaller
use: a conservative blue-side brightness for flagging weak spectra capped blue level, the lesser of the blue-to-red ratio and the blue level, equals 0.95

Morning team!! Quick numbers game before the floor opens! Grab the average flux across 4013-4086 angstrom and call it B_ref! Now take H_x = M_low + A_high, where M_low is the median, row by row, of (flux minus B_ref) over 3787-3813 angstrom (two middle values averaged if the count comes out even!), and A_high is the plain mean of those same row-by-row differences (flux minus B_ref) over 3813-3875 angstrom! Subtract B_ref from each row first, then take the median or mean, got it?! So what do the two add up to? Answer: 3.9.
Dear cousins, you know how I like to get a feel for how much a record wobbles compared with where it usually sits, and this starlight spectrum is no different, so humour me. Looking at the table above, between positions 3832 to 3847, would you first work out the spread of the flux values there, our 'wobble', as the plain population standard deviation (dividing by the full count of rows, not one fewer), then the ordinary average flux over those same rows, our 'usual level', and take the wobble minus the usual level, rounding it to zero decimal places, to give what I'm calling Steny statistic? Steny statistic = -11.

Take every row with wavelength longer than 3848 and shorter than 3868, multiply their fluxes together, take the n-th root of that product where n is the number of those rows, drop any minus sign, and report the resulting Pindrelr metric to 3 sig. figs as 11.3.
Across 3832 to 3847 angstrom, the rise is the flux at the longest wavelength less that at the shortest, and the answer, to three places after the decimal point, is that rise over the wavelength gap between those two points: -0.013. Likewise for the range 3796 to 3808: -0.080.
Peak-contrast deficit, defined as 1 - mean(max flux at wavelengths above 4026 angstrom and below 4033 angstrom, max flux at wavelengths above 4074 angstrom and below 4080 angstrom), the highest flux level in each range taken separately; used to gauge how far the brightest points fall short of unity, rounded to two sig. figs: -8.5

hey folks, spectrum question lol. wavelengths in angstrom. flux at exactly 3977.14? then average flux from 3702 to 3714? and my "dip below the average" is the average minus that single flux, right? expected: 1.4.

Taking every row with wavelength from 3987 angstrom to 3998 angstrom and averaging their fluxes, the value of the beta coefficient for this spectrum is 9.0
